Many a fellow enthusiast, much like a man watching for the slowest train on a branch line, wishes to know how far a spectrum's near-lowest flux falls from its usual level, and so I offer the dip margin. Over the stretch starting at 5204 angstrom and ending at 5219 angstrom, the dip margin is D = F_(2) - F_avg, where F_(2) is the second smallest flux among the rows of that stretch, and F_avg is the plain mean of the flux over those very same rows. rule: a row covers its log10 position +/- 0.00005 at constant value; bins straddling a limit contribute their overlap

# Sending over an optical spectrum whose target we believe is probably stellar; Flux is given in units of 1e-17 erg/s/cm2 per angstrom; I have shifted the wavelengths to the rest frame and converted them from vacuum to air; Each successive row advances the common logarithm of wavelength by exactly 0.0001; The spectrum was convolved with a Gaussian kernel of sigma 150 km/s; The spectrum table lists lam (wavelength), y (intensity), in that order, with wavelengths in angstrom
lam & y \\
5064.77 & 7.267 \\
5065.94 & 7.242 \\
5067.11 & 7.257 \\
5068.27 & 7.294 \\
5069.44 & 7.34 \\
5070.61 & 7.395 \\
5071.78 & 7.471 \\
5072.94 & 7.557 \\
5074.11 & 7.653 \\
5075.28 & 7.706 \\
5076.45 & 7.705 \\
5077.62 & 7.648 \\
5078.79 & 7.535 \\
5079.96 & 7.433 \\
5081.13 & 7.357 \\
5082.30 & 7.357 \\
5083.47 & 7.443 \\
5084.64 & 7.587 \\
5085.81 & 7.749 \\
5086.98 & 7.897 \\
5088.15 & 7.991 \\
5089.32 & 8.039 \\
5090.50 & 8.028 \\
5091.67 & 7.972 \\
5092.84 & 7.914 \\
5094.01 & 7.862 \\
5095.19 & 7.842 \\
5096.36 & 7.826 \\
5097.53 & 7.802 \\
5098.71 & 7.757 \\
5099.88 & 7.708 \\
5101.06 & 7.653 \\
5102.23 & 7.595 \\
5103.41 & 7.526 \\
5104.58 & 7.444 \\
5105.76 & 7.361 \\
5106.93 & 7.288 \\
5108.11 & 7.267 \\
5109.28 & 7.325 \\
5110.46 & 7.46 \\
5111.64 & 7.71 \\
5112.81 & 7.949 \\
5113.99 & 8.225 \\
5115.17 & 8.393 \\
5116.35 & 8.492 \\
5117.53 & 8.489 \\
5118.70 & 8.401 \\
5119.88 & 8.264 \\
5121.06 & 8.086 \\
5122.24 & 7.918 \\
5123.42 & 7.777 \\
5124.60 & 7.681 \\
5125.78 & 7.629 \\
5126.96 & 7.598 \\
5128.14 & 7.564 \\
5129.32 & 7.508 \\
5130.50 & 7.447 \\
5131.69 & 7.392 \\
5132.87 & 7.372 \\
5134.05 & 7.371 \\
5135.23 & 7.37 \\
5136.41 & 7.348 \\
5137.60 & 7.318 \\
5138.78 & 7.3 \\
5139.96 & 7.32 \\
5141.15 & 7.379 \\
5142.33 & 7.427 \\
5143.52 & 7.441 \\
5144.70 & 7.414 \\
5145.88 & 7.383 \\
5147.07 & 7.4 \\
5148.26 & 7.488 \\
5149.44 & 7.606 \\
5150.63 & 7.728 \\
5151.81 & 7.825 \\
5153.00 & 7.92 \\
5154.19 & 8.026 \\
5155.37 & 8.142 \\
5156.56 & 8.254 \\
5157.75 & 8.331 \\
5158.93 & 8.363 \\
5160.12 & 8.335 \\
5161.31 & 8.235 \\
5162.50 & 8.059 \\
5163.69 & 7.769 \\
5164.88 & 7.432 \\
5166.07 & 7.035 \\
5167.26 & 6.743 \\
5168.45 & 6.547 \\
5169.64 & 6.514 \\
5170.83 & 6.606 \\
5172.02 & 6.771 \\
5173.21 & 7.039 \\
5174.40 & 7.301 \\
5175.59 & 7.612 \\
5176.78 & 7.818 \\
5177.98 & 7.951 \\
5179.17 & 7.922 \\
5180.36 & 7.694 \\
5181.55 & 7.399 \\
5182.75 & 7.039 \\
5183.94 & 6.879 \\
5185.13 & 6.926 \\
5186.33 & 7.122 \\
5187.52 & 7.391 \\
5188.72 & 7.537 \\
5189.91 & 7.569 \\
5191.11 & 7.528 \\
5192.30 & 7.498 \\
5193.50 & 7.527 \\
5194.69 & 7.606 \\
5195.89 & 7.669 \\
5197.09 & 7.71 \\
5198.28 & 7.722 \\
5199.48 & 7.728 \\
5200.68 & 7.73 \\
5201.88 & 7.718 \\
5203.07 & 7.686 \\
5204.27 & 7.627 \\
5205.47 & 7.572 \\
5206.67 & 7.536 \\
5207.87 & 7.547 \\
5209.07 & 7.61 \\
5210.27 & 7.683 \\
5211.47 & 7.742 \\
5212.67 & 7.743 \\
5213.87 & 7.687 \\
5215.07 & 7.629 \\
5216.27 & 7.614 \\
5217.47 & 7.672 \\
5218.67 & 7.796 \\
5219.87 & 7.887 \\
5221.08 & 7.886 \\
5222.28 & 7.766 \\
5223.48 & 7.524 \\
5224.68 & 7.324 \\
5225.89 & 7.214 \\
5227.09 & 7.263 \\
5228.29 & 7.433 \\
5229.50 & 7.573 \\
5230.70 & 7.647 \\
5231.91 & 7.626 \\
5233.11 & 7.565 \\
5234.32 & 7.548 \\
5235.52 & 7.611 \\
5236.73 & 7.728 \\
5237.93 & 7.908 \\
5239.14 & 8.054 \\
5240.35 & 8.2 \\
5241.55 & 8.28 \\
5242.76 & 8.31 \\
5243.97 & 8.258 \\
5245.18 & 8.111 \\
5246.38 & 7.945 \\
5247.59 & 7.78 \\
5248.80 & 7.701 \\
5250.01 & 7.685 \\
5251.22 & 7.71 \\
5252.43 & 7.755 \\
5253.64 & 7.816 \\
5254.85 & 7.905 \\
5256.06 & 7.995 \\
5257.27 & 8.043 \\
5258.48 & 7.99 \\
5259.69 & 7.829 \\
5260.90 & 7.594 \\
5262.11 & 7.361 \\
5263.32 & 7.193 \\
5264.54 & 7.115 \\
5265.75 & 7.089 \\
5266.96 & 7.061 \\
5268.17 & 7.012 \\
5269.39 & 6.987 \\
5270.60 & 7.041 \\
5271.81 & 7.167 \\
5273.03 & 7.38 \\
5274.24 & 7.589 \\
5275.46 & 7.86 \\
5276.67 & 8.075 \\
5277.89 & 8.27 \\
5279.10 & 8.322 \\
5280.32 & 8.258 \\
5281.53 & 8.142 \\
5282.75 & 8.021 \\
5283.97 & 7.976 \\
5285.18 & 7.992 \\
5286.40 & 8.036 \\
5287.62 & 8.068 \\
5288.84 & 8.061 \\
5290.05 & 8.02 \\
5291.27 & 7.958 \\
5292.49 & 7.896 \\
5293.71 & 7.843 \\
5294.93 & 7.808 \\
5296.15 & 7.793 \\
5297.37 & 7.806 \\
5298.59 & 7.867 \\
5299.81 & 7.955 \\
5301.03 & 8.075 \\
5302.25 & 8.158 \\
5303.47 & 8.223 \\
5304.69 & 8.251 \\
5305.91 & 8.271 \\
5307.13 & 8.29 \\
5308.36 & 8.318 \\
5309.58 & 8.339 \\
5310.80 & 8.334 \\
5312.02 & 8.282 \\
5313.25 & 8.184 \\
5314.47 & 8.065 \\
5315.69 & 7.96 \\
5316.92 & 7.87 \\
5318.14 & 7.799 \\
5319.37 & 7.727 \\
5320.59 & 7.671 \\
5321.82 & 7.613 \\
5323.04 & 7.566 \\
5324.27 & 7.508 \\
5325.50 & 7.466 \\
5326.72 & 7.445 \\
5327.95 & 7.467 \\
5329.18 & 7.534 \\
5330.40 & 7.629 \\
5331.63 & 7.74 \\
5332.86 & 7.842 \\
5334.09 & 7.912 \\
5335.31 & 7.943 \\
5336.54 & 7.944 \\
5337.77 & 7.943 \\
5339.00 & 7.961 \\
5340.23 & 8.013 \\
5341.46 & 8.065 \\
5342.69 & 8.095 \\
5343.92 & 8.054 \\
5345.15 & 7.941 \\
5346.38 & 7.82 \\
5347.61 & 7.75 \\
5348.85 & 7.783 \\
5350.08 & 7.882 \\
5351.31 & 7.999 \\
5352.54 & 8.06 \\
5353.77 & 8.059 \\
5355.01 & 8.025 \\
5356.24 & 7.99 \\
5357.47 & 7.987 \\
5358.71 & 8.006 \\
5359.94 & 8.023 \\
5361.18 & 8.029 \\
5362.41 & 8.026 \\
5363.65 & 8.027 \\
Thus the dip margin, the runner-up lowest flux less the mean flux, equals -0.1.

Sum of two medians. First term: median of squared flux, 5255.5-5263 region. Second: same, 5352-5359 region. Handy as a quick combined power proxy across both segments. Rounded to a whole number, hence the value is 127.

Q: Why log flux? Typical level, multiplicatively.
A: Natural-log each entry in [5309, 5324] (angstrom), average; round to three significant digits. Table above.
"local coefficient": 2.07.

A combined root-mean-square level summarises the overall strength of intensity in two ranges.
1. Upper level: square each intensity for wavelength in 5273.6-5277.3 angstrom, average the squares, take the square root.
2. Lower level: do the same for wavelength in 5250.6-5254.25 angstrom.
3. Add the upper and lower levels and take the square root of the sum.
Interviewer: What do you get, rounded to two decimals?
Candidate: 3.95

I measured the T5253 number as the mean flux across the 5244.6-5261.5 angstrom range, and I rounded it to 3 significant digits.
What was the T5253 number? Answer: 7.85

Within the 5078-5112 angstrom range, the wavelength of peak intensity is 5089.32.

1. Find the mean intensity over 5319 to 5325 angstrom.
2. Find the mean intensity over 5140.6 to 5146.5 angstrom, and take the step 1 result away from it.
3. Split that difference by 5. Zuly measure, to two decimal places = -0.04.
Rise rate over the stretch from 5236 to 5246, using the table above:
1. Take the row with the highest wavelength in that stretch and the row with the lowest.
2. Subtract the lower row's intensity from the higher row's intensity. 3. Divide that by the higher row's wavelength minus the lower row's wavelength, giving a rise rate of 0.05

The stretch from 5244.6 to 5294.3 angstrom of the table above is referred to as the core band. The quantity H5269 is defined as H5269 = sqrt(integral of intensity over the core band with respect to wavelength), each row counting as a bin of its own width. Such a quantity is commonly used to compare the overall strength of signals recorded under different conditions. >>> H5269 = 20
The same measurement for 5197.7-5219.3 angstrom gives 13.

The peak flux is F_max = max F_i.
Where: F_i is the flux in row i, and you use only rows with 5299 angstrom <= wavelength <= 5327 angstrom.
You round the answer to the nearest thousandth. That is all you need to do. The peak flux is 8.339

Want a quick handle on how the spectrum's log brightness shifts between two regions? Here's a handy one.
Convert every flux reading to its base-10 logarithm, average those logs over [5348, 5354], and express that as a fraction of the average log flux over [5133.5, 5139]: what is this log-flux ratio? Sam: 1.04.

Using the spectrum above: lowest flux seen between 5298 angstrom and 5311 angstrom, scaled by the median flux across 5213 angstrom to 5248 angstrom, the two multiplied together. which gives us 60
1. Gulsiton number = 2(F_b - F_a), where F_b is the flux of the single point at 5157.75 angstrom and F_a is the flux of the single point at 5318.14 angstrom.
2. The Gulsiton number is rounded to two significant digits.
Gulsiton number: 1.1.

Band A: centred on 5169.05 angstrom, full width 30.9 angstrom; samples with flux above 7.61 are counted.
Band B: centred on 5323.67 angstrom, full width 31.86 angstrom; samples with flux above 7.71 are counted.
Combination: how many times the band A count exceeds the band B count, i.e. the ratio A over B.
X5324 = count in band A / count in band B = 0.82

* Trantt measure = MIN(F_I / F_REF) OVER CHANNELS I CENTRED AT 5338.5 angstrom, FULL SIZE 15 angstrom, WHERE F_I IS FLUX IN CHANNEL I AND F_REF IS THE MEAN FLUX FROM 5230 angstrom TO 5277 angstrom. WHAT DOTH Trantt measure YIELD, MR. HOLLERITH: 1.01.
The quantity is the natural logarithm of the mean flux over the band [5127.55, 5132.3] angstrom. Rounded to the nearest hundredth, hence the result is 2.01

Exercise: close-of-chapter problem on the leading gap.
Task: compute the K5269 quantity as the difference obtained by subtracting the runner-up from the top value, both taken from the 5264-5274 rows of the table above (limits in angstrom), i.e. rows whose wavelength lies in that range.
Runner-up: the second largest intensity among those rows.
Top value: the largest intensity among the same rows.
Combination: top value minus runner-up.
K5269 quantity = 0.213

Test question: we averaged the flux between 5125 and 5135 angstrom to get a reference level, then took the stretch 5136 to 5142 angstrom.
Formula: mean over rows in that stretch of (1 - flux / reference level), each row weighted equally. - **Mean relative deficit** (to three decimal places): 0.020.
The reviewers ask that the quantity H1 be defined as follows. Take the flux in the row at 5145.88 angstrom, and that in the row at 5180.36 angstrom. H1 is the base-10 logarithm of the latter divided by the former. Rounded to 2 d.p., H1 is 0.02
